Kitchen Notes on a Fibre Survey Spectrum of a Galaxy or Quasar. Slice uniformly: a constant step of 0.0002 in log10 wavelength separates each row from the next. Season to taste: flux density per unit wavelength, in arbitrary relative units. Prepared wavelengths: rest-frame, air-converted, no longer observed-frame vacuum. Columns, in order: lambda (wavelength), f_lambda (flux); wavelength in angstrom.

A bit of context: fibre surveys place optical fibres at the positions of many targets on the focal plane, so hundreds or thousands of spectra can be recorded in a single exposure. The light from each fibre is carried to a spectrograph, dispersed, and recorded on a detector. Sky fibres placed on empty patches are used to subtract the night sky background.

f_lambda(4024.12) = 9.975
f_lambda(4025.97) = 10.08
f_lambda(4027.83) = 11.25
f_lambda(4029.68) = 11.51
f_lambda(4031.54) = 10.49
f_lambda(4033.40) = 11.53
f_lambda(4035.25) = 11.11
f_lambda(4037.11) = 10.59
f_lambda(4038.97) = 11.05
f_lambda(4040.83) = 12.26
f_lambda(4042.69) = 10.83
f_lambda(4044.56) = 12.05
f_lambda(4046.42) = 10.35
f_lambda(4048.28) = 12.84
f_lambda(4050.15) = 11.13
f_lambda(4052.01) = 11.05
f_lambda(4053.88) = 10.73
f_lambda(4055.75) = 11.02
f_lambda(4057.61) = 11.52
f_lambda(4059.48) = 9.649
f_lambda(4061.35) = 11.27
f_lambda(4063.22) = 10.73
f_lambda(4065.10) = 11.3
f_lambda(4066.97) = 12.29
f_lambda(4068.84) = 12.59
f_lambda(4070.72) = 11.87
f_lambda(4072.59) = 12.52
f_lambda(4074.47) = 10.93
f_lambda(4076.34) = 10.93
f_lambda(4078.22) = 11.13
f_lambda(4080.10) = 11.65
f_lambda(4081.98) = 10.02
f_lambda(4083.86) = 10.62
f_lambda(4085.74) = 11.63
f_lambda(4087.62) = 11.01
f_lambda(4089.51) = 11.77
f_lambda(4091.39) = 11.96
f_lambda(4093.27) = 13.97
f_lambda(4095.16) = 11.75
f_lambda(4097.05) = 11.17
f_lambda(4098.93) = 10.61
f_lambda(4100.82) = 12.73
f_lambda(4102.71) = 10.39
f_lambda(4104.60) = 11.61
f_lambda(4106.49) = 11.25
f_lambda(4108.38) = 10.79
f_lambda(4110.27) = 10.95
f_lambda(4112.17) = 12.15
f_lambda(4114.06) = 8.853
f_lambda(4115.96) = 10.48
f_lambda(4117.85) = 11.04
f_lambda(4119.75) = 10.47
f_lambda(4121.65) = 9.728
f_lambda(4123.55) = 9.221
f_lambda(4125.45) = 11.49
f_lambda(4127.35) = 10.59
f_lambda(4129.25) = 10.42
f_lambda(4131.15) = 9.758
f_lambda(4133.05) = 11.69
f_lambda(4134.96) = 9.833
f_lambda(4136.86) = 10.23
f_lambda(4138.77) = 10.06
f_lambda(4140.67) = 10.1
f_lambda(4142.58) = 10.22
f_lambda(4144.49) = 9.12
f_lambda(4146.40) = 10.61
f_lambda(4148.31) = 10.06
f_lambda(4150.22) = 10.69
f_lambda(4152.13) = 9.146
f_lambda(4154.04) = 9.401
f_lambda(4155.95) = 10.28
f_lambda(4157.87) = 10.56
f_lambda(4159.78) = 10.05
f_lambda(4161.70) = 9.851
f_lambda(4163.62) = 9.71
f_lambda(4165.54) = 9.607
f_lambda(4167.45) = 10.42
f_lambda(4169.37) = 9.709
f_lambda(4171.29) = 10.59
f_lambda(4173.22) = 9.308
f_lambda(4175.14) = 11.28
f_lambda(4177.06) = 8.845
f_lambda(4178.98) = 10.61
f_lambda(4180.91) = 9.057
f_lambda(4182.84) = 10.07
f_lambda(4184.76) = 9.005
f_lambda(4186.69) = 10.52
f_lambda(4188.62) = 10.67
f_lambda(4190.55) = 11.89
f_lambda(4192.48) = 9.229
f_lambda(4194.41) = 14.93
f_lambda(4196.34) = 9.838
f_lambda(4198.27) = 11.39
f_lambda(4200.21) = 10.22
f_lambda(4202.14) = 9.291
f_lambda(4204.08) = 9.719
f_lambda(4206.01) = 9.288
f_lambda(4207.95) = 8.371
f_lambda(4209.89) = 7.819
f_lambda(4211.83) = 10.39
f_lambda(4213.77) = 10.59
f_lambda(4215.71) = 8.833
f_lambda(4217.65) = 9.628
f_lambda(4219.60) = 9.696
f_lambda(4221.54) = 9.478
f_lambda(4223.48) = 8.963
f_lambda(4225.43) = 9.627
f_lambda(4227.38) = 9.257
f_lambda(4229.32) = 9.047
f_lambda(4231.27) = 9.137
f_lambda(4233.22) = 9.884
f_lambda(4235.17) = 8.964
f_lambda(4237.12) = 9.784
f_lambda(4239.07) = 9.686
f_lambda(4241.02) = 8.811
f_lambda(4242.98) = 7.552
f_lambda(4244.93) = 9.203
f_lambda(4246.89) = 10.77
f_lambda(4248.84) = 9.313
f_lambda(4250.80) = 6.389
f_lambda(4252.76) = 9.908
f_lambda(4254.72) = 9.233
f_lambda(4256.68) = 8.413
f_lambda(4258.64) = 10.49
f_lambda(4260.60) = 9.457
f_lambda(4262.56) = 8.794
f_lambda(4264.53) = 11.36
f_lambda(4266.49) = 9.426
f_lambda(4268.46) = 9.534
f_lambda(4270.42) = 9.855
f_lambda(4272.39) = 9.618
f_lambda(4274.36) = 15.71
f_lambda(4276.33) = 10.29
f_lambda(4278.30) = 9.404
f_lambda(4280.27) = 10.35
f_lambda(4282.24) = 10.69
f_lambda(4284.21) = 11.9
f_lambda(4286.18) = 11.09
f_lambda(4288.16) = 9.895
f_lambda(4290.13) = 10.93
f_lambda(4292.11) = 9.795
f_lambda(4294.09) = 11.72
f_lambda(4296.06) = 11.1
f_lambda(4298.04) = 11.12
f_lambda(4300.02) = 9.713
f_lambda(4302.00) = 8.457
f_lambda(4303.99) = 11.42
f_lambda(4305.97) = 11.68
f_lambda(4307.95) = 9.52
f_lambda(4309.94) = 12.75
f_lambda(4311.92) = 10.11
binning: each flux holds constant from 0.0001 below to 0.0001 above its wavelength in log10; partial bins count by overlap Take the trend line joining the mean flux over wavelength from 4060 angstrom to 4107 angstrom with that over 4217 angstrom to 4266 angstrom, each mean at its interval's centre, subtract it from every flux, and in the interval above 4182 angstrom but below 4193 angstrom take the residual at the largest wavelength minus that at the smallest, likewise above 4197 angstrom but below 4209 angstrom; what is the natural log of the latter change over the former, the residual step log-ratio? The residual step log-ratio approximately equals 1.4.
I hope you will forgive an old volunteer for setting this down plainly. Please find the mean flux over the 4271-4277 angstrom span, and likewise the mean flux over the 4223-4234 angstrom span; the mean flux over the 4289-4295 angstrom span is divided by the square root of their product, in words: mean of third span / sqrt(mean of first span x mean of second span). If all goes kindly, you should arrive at 1.03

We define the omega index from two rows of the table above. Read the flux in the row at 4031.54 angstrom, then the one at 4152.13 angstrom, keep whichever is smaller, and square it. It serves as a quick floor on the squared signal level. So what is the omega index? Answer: 84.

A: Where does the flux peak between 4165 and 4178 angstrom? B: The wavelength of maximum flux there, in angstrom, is 4175.14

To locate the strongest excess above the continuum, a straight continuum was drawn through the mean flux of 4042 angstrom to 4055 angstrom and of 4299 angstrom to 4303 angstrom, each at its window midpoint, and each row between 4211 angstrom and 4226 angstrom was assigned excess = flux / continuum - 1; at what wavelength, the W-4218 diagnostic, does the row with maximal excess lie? 4213.77 angstrom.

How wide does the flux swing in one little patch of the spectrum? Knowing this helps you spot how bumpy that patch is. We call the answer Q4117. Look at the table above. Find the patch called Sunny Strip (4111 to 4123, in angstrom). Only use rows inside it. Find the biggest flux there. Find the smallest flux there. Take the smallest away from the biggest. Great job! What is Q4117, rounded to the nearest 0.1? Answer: 3.3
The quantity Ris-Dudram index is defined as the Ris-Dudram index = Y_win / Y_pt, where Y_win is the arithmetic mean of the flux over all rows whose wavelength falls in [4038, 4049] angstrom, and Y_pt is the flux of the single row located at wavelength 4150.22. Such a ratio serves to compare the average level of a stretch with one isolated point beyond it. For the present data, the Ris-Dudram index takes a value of 1.08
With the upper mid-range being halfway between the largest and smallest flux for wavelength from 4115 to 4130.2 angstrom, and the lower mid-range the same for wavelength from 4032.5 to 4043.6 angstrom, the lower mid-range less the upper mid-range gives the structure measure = 1.1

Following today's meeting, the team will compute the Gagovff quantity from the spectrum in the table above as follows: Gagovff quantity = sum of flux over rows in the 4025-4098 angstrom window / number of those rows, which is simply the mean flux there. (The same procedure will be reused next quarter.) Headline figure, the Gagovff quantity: 11.3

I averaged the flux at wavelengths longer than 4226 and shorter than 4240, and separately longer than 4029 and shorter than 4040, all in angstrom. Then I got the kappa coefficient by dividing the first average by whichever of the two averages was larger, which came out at 0.85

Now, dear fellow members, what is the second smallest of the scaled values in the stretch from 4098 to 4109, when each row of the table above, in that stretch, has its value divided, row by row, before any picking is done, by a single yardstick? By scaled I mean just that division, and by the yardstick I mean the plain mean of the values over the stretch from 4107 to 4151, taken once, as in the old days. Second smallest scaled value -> 1.02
